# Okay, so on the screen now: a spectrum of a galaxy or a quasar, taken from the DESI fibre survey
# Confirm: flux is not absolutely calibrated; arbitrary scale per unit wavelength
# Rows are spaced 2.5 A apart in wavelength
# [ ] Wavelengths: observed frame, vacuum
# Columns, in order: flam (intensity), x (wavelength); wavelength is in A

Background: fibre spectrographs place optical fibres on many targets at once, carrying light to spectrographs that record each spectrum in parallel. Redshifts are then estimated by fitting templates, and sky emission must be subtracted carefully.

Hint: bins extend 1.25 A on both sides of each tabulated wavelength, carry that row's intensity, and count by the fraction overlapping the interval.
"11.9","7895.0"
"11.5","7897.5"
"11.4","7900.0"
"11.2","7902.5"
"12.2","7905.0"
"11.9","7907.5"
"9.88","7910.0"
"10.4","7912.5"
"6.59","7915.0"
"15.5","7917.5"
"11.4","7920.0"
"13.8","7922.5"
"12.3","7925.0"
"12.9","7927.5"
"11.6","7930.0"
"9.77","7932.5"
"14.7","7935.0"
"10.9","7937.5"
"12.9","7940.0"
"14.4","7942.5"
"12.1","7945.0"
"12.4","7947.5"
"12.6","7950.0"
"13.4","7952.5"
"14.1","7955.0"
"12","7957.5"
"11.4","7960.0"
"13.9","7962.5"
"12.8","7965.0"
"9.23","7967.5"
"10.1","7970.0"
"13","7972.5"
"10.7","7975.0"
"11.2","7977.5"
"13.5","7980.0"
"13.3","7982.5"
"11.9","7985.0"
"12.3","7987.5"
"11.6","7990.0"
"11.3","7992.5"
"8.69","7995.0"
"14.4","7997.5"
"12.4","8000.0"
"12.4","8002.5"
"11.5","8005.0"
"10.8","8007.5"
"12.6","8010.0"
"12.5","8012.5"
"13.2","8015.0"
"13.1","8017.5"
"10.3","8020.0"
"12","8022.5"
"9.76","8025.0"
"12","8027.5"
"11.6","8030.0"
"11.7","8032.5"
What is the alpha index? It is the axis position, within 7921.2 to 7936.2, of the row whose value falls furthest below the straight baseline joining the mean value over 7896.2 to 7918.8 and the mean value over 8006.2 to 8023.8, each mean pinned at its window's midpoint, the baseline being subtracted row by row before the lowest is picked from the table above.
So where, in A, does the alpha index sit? 7932.5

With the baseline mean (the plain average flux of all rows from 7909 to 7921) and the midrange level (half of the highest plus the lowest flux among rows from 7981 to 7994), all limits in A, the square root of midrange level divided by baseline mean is 1.07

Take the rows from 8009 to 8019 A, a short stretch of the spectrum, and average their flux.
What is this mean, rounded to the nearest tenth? 12.8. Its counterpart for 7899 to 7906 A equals 11.6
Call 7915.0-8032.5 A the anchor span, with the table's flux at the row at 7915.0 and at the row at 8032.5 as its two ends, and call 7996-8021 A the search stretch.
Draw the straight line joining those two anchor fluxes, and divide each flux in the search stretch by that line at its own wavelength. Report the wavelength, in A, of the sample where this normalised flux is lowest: 8020.0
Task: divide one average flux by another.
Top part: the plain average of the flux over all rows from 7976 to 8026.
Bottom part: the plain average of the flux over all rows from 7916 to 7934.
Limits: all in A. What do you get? 0.96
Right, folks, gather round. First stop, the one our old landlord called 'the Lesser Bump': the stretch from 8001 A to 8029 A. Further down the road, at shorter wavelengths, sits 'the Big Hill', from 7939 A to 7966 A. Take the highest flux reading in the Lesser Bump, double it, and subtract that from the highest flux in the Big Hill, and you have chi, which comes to -12.0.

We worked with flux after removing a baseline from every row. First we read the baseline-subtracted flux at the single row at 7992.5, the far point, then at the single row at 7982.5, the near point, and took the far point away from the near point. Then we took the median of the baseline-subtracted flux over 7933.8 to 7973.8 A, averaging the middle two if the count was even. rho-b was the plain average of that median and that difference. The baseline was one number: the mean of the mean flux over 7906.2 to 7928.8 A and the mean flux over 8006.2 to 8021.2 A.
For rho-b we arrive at 1.4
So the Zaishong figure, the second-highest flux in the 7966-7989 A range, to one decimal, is 13.3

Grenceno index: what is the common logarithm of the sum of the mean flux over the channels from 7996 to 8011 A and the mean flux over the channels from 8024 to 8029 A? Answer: 1.37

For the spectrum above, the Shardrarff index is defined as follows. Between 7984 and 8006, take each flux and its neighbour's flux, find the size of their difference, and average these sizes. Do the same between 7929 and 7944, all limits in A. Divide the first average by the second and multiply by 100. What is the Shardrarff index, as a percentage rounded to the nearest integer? 56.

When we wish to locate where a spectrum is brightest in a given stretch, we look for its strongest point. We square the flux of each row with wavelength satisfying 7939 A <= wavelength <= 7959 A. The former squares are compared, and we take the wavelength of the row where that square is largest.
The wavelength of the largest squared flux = 7942.5 A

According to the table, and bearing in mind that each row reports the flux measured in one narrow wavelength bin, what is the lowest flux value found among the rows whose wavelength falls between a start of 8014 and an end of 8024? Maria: 10.3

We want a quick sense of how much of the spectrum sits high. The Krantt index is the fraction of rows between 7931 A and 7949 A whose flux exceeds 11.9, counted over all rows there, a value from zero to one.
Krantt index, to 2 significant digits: 0.71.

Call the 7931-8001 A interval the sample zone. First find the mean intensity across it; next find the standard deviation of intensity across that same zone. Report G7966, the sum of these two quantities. 13.7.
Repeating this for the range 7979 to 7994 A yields 13.1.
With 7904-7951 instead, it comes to 14.0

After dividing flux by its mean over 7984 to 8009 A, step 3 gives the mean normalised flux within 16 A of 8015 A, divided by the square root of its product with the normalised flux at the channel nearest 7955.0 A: 0.92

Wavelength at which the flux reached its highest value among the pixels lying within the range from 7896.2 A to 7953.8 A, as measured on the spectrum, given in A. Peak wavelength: 7917.5 A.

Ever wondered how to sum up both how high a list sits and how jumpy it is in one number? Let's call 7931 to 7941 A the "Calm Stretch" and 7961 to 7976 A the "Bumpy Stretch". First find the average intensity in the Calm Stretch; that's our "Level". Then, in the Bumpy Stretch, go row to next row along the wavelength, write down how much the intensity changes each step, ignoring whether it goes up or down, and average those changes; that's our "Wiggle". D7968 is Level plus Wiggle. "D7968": 14.2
